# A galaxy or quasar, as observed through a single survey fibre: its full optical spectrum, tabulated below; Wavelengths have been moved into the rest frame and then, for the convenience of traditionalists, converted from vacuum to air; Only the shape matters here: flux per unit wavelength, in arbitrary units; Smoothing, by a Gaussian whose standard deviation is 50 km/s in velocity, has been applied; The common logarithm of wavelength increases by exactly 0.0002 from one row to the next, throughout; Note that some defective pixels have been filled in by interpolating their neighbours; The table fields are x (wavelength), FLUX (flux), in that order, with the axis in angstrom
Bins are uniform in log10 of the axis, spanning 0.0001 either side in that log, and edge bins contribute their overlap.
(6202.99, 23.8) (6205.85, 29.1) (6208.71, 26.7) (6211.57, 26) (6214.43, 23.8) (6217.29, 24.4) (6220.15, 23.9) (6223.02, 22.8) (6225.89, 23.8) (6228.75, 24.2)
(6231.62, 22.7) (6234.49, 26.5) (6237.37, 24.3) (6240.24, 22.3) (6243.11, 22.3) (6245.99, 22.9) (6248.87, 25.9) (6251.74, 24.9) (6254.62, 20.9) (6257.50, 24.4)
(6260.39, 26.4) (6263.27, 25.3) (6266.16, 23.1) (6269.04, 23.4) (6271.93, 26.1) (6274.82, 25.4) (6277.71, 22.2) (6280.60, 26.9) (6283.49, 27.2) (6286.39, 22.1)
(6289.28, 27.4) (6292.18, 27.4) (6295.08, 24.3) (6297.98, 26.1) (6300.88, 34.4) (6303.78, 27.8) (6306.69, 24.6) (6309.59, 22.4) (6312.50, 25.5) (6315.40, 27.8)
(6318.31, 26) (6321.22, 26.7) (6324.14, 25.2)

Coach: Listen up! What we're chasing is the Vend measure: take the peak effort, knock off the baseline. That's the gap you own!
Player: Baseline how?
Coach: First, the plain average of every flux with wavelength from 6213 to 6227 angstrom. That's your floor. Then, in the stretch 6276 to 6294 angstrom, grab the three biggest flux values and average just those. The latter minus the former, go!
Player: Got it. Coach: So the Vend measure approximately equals 3.6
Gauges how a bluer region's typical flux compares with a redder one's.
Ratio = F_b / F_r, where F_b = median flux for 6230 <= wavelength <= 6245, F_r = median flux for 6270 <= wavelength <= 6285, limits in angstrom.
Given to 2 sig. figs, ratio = 0.87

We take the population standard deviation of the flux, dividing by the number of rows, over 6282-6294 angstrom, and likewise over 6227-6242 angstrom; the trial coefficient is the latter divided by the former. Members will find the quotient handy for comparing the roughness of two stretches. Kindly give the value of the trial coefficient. 0.65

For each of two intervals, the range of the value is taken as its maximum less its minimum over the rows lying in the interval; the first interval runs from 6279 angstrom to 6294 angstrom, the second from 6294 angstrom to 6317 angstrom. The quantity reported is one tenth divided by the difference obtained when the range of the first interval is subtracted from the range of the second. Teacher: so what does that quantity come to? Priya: 0.015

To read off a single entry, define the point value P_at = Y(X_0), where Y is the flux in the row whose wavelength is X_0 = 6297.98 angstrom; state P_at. 26.1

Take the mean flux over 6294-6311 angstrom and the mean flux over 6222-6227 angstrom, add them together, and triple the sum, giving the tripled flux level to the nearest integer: 150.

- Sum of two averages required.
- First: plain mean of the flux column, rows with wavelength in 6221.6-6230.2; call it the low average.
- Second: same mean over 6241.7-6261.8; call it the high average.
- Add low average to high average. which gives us 47.6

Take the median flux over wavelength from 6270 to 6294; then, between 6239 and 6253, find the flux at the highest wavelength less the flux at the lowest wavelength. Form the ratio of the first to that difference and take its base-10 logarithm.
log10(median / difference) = 1.01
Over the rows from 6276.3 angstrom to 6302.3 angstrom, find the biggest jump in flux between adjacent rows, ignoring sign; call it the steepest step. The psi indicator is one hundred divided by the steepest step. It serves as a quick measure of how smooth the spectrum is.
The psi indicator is 12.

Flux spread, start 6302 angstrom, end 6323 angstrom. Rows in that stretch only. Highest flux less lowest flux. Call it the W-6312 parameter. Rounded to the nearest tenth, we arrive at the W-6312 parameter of 5.4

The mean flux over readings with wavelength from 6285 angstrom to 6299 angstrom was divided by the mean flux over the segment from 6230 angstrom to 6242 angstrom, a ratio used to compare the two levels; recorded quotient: 1.06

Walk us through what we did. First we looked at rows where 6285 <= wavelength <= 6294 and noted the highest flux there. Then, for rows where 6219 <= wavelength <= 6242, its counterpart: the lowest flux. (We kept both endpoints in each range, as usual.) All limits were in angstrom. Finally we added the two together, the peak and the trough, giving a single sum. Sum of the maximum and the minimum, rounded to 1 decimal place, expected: 49.7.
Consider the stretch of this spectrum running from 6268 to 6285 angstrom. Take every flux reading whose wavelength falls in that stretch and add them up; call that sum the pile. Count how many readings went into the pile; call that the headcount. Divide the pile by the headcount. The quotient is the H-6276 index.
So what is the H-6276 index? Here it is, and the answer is 25.2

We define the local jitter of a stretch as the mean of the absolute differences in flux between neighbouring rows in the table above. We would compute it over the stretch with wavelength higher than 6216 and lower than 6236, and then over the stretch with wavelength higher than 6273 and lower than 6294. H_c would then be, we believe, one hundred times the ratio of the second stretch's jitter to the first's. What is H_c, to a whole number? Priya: 224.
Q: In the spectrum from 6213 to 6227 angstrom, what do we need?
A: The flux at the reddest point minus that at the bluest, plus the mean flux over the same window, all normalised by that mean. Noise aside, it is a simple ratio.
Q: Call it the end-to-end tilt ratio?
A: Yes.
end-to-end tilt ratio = 1.00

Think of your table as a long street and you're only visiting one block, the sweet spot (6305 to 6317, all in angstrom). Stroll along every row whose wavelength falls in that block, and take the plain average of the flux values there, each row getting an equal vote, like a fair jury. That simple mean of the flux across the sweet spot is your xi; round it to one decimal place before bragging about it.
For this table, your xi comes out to 25.1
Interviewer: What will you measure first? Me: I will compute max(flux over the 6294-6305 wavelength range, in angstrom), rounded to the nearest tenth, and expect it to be 34.4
